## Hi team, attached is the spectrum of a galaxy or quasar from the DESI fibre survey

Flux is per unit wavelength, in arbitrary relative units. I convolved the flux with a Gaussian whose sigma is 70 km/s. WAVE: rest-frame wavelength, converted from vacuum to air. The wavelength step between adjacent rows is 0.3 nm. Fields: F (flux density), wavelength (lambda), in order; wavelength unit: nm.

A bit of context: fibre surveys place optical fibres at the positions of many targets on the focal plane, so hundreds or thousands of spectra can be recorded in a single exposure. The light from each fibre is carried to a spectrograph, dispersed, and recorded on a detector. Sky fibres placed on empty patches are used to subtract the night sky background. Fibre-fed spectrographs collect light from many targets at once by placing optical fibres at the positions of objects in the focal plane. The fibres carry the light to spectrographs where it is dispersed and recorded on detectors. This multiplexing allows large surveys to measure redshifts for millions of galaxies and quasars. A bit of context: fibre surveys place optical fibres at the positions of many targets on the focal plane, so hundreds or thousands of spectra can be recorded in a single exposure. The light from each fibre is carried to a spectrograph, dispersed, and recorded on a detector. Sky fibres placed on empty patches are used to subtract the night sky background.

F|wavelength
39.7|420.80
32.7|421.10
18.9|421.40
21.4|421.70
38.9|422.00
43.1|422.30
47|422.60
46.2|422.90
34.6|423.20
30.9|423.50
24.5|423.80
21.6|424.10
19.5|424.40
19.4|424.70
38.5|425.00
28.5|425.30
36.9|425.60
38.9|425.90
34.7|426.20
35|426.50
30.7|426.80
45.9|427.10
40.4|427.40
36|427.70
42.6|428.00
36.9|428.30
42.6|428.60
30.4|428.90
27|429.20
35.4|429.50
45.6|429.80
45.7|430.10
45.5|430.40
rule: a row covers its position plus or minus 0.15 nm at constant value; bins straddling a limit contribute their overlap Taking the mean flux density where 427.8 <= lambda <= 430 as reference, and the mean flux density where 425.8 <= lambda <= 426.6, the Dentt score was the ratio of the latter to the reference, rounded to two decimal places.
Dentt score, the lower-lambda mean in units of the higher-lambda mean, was 0.97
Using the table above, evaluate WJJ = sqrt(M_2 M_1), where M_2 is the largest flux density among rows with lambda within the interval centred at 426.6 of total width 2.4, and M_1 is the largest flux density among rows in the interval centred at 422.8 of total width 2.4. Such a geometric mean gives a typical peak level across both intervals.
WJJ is 46.4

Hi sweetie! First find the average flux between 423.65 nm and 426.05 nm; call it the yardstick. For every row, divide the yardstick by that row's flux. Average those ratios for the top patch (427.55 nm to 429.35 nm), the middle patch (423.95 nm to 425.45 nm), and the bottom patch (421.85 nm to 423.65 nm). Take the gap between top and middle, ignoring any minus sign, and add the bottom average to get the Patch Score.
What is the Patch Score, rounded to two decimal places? 1.11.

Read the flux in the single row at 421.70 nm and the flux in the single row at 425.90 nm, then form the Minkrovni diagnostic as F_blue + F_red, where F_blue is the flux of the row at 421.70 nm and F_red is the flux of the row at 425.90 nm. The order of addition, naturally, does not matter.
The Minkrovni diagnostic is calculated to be 60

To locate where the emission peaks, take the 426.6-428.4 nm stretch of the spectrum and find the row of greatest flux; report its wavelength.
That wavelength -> 427.10 nm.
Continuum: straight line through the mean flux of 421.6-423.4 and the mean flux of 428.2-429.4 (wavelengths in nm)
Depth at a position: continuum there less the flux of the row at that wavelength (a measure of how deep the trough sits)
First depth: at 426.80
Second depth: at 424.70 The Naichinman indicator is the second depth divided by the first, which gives 4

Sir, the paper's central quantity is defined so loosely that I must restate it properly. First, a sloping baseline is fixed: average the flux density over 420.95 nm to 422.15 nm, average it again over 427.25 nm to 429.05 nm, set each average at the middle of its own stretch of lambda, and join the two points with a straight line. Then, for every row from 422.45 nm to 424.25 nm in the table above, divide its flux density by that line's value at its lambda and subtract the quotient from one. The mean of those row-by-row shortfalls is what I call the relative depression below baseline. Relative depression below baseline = -0.12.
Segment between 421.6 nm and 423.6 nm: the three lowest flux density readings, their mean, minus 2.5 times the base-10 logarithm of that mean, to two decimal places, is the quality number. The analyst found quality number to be -3.65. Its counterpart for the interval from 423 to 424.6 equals -3.35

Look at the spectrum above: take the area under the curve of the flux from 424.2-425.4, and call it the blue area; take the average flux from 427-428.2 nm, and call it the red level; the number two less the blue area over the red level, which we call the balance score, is 1.2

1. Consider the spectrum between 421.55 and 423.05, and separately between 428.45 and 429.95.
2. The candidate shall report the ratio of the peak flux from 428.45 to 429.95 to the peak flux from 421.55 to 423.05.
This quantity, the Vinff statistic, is 0.97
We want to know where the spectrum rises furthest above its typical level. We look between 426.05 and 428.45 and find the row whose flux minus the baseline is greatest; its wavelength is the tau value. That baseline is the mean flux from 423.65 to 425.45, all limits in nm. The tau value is 427.10 nm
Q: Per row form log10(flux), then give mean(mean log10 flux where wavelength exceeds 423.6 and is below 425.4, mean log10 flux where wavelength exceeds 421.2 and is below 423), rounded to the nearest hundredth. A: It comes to 1.46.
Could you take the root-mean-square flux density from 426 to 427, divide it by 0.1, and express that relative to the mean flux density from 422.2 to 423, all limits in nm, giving 7.4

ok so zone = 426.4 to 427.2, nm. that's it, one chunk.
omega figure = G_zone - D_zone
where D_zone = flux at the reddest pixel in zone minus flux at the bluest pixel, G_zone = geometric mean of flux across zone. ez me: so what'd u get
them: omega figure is 25.8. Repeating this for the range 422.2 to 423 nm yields 42.3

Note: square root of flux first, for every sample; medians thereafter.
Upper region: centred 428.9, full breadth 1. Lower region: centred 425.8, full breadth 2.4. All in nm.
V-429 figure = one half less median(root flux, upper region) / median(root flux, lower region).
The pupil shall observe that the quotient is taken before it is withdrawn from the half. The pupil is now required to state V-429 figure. -0.43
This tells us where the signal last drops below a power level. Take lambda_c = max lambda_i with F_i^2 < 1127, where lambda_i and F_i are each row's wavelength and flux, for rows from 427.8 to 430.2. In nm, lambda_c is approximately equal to 429.20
